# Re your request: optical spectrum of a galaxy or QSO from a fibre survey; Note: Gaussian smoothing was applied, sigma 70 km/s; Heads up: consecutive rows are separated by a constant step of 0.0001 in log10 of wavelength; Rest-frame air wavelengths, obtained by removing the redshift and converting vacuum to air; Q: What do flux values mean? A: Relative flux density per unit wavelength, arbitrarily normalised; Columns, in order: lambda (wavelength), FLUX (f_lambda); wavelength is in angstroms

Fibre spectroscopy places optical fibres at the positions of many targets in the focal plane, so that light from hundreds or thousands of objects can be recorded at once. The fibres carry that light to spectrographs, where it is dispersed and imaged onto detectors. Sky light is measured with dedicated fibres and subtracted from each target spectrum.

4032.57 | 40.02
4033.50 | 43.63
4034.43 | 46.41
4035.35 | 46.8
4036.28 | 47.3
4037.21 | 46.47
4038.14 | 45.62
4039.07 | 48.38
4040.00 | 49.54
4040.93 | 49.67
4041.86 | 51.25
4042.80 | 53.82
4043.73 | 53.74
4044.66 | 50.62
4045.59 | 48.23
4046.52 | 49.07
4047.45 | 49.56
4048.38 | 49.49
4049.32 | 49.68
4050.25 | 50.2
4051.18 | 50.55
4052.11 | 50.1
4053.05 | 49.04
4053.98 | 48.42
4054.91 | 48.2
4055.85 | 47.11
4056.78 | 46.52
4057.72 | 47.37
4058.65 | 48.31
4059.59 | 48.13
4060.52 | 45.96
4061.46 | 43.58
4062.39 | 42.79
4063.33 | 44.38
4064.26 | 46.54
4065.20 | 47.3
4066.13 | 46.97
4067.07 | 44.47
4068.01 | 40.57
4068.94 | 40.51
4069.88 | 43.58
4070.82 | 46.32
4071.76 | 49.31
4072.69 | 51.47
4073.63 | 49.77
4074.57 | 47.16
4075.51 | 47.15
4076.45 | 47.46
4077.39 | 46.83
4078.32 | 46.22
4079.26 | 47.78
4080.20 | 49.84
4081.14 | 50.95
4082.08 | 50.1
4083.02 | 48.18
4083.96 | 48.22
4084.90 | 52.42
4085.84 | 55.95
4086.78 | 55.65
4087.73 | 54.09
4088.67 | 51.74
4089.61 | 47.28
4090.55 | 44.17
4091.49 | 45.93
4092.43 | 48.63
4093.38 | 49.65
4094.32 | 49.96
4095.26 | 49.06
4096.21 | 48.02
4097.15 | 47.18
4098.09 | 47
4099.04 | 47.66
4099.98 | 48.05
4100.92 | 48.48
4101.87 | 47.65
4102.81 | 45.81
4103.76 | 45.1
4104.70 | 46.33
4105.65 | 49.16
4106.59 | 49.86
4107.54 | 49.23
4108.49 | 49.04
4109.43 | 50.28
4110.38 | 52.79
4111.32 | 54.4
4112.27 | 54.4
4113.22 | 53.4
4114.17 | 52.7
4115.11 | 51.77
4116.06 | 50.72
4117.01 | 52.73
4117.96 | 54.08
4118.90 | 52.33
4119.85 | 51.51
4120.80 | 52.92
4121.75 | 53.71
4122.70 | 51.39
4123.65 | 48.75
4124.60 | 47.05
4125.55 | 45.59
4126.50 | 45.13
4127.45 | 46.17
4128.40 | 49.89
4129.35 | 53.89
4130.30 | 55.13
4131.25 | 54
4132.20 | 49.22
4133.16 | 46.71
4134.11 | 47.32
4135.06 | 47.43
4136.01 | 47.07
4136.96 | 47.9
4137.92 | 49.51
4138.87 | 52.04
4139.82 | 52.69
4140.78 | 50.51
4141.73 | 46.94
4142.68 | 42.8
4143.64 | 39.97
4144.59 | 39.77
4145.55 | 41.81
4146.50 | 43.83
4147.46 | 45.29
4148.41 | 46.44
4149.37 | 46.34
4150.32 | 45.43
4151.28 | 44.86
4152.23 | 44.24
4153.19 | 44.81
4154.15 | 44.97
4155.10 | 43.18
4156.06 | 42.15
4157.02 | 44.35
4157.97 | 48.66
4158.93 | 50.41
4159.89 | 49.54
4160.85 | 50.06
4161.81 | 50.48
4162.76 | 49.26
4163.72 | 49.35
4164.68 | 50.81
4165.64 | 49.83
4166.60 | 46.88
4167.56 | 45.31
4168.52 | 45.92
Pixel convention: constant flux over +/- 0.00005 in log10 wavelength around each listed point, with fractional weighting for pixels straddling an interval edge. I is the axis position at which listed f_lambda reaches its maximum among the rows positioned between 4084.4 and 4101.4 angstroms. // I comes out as 4085.84 angstroms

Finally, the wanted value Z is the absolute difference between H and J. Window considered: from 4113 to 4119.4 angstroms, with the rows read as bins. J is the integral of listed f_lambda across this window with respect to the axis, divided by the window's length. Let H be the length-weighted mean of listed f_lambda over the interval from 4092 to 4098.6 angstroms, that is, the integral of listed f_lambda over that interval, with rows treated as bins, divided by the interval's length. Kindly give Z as 4.1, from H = 48.4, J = 53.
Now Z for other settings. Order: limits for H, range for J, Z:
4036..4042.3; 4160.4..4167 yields 1.2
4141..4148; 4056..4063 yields 2.8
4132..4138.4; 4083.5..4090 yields 4.4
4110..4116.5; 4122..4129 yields 4.9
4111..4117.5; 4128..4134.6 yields 1.9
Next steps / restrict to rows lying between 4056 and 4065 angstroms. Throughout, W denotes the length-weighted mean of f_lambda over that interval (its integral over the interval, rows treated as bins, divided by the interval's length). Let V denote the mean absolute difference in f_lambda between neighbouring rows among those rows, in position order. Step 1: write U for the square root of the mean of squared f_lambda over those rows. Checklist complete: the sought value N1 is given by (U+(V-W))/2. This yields 0.67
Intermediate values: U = 46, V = 1.4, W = 46.0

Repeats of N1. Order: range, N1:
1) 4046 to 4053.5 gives 0.23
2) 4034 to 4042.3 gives 0.51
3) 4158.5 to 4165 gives 0.40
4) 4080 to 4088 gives 0.90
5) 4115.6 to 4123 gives 0.74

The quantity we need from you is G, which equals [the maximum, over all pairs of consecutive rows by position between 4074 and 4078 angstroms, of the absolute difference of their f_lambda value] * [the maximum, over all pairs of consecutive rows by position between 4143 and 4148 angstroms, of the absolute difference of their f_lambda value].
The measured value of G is 1.3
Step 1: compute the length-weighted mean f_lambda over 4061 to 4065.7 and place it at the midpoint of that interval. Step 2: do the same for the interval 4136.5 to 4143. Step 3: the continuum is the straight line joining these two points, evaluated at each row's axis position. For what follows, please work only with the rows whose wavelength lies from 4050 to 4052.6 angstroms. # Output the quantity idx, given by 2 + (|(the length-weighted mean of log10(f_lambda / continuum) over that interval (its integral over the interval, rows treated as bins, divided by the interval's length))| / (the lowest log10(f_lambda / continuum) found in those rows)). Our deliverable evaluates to 3.0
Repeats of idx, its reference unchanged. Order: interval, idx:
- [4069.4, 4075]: 0.7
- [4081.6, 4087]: 4.5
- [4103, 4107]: 1.9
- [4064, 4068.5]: 2.0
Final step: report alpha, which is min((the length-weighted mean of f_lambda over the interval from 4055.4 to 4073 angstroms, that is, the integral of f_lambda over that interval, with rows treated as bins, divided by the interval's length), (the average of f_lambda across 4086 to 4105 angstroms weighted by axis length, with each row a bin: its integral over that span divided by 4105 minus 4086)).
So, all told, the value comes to 45.8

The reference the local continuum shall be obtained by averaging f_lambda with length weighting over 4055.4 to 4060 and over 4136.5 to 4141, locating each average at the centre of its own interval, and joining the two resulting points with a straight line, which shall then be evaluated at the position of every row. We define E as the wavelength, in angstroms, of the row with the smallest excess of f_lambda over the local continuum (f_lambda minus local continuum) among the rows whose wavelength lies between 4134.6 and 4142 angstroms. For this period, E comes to 4141.73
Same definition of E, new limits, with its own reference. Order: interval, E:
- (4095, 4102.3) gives 4098.09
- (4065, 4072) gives 4068.94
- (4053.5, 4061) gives 4060.52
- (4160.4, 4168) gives 4167.56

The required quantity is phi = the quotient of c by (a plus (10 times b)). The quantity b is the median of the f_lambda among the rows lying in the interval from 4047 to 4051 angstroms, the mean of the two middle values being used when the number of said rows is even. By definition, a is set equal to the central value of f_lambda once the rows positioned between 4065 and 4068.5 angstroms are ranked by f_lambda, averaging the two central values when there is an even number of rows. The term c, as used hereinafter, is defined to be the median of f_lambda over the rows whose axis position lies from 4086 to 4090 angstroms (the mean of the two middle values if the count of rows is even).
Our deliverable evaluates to 0.098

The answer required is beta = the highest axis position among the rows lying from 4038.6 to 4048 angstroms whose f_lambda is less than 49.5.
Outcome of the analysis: 4046.52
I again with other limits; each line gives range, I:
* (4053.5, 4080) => 4072.69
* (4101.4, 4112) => 4111.32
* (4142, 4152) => 4148.41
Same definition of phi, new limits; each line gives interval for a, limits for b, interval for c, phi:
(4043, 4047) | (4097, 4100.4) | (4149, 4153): 0.086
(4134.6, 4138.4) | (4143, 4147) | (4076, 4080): 0.103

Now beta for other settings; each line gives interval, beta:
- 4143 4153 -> 4152.23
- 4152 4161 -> 4157.97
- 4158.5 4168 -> 4167.56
